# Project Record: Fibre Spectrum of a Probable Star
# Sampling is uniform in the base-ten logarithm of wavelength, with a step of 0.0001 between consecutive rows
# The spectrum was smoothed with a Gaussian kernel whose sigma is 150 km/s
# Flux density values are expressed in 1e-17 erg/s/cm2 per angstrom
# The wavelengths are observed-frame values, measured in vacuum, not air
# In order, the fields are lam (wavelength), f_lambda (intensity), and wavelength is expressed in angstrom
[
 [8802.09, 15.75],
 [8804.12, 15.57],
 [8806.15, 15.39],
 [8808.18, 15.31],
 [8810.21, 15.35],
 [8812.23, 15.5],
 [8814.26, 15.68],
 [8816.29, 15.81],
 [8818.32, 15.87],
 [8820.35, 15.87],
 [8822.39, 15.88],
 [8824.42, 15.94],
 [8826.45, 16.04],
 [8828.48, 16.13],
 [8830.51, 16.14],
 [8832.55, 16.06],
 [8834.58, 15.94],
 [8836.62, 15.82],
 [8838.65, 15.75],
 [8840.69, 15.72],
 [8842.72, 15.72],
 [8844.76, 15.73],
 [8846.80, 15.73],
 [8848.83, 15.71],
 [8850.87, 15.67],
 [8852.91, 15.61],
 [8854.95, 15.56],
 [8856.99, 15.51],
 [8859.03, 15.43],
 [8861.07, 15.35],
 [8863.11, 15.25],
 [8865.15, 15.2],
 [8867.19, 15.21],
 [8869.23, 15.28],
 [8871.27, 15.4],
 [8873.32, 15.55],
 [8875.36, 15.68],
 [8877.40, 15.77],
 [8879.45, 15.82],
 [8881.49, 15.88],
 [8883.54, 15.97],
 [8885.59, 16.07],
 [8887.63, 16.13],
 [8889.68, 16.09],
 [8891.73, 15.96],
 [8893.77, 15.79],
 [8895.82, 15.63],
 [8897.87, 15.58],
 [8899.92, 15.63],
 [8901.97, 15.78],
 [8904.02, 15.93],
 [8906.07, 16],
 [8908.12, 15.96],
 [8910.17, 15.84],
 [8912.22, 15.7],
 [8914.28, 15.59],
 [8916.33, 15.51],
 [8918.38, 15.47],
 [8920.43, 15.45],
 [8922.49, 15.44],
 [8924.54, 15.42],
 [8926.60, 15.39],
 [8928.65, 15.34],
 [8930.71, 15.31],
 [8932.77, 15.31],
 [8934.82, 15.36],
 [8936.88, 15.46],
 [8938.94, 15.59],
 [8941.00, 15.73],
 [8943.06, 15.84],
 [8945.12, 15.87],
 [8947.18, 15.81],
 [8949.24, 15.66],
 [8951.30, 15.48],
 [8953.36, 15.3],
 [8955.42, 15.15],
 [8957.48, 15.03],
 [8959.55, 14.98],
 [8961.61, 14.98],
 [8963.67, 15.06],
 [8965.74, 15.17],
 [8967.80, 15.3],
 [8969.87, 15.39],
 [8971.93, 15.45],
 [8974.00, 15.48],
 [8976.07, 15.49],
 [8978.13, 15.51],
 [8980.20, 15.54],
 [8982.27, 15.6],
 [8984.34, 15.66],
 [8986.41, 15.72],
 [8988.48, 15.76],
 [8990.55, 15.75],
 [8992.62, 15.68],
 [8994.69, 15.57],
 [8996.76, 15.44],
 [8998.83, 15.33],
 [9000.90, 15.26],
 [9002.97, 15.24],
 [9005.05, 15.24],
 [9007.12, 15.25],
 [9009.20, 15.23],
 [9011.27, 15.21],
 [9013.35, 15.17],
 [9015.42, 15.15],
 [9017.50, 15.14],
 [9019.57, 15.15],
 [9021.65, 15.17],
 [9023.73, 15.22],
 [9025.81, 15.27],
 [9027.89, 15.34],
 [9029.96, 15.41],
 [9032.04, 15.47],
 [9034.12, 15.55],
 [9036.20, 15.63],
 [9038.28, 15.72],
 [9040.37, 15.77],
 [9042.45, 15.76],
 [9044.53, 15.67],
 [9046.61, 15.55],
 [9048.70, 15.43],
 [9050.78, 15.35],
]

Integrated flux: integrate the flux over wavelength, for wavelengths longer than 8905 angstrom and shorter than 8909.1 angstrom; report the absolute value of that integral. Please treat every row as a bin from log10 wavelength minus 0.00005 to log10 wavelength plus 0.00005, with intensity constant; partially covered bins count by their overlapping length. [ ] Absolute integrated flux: 65.5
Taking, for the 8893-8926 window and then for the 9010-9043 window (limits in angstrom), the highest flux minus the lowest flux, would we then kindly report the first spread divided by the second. 0.92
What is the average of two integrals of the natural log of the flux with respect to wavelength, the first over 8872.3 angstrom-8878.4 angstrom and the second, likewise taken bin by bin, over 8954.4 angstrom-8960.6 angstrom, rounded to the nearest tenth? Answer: 16.8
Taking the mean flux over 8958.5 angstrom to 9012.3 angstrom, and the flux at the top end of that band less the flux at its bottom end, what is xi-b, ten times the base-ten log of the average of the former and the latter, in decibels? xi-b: 8.93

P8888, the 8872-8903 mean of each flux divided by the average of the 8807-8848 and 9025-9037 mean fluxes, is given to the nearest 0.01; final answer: 1.01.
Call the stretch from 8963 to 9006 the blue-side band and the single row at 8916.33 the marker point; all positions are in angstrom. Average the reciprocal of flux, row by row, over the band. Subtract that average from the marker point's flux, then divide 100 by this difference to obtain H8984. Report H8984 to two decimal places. 6.47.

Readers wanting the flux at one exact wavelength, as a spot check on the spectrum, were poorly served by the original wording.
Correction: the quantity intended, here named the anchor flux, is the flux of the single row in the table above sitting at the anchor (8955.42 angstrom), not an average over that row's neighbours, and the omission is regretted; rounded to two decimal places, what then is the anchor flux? 15.15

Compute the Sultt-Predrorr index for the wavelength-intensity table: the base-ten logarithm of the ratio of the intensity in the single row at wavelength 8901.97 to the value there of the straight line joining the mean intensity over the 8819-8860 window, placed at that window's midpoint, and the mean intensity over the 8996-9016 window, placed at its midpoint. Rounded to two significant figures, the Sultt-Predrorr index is 0.0052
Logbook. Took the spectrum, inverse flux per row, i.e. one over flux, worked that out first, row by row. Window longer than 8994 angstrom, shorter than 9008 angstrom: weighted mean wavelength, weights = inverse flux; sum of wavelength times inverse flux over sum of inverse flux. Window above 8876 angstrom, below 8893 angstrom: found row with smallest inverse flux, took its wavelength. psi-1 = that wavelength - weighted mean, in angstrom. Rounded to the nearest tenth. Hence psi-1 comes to -113.3 angstrom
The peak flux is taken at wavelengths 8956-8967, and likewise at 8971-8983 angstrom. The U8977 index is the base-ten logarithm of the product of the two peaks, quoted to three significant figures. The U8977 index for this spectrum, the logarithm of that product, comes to 2.37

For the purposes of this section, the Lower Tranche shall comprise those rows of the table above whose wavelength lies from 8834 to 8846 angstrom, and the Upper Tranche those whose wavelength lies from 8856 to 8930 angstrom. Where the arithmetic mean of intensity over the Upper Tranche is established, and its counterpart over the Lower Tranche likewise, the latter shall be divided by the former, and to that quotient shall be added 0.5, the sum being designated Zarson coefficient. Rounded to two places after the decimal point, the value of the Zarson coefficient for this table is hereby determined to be 1.51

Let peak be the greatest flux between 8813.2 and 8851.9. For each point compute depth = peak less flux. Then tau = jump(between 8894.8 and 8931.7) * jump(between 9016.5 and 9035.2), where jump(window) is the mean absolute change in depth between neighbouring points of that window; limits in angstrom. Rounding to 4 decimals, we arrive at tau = 0.0035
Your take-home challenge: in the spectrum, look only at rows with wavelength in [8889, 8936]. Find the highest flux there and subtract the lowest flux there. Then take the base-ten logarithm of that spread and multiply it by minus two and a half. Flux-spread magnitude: 0.27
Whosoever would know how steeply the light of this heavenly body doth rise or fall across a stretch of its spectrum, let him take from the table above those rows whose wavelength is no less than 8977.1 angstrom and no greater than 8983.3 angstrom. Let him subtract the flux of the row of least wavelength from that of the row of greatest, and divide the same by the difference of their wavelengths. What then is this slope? 0.02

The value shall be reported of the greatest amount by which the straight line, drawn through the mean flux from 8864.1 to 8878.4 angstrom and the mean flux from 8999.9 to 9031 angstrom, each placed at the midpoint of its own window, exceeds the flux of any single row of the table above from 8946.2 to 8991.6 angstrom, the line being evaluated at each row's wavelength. 0.3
